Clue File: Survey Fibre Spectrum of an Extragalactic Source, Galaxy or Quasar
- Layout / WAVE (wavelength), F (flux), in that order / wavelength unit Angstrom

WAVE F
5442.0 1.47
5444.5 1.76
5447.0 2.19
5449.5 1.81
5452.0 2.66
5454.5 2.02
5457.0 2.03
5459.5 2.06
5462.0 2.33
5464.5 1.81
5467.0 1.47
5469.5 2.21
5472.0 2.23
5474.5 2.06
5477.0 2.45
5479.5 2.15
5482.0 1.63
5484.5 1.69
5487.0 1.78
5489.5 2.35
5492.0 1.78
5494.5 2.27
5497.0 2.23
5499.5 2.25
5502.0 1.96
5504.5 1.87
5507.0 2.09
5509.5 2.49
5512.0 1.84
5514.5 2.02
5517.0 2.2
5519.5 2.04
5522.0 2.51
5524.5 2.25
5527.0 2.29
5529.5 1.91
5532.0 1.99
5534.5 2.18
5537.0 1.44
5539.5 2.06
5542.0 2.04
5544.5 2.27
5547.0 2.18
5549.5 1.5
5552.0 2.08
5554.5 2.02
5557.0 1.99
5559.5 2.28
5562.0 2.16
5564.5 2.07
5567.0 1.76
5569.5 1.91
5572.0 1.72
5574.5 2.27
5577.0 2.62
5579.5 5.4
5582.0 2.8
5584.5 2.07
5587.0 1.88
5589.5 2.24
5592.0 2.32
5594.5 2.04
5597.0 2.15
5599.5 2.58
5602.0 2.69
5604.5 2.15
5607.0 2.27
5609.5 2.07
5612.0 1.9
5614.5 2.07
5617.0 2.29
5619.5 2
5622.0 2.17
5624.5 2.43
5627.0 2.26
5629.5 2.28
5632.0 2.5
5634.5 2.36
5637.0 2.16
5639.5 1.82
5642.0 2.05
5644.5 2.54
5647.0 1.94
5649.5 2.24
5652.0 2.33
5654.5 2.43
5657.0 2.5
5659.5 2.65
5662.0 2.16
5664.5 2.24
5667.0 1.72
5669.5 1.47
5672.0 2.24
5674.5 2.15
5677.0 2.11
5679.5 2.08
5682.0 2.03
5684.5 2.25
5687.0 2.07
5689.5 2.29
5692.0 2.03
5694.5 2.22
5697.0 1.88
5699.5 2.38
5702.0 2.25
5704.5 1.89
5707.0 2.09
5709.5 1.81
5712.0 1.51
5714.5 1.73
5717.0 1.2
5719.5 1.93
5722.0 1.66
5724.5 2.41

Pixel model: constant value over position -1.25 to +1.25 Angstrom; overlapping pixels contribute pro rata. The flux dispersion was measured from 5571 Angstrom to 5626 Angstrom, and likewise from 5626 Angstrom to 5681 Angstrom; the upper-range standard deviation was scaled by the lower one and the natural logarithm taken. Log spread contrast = -1.0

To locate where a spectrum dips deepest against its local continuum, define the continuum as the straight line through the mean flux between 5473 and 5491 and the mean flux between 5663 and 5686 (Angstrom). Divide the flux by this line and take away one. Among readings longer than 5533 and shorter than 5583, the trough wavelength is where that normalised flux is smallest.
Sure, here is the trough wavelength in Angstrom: 5537.0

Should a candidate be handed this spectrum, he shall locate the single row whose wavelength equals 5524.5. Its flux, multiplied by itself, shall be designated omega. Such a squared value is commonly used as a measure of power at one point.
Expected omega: 5.1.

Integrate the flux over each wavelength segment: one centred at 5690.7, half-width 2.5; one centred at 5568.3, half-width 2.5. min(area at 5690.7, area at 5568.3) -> 9.2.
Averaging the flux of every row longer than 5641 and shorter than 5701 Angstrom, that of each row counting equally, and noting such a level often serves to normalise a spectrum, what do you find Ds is 2.17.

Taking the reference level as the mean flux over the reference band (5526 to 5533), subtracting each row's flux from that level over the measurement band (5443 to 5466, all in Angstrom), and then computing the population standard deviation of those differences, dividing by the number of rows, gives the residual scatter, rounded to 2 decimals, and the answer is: 0.27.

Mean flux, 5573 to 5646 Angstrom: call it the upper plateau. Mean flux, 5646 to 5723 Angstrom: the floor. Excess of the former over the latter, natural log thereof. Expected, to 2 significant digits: -1.2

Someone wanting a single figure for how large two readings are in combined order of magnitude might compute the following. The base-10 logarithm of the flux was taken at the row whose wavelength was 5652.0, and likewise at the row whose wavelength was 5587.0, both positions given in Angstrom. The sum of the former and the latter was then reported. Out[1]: 0.64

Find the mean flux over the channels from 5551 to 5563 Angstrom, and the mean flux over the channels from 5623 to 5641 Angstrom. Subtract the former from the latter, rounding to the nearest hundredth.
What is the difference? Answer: 0.15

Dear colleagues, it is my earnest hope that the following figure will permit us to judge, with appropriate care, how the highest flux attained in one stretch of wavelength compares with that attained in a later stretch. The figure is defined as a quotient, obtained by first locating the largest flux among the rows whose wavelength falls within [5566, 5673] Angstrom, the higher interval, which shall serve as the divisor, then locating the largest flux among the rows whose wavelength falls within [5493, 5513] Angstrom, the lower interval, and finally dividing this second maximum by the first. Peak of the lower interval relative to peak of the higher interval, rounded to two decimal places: 0.46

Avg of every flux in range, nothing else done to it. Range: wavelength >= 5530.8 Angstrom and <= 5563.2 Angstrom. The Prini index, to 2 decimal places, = 2.01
